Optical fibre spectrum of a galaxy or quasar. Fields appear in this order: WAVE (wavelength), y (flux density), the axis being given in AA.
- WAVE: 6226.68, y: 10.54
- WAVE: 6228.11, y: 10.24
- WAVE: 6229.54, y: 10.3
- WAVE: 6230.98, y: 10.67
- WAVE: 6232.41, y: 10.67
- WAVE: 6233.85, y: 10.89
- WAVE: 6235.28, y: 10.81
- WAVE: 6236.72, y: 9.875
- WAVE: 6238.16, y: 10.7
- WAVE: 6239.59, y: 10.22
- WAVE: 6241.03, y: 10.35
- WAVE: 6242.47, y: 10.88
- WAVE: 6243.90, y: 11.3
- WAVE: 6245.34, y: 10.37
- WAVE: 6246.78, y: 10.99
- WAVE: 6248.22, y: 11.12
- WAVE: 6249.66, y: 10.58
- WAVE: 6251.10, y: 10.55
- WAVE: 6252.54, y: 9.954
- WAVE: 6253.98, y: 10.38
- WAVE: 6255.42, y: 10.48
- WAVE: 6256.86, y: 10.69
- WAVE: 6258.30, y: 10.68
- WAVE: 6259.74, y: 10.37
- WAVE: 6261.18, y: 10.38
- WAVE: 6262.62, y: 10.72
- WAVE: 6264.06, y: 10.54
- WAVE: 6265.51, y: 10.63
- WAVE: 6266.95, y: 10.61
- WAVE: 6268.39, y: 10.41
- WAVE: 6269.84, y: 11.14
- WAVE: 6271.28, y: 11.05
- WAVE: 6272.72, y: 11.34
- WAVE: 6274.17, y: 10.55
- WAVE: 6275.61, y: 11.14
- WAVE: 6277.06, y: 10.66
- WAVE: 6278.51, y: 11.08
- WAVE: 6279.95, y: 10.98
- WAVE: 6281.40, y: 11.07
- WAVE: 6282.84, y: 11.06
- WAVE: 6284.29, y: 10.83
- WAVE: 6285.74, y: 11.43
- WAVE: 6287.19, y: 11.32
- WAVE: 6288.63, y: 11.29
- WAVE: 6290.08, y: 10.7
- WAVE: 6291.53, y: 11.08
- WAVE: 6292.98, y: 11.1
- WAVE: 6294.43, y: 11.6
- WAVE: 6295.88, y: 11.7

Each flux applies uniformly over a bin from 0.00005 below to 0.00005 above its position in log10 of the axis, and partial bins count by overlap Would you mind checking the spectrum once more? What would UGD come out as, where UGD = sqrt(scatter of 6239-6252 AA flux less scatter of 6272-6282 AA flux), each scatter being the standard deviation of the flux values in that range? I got 0.32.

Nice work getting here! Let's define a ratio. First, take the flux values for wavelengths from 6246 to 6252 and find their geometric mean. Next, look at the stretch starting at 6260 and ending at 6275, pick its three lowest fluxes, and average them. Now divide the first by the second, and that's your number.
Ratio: 1.03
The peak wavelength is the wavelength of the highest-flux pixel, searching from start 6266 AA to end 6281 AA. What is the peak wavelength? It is 6272.72 AA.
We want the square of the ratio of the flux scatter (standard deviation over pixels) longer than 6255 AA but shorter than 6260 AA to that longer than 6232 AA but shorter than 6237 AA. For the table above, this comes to 0.11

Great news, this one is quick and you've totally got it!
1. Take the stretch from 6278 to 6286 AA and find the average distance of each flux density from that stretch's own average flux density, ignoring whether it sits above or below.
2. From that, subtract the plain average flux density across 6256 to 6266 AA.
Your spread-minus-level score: -10.45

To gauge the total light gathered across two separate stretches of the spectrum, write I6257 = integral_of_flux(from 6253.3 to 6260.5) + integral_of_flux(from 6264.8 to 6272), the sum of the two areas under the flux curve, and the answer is 153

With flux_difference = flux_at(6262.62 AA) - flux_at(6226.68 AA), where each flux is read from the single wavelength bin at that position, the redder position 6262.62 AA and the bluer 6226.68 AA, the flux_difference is 0.18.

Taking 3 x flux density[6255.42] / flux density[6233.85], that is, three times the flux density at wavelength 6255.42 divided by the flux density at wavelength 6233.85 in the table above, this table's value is 2.89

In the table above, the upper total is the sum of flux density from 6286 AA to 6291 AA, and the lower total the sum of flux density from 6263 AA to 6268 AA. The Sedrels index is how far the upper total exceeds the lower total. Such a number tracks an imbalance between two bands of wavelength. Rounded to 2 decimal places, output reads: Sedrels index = 1.53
